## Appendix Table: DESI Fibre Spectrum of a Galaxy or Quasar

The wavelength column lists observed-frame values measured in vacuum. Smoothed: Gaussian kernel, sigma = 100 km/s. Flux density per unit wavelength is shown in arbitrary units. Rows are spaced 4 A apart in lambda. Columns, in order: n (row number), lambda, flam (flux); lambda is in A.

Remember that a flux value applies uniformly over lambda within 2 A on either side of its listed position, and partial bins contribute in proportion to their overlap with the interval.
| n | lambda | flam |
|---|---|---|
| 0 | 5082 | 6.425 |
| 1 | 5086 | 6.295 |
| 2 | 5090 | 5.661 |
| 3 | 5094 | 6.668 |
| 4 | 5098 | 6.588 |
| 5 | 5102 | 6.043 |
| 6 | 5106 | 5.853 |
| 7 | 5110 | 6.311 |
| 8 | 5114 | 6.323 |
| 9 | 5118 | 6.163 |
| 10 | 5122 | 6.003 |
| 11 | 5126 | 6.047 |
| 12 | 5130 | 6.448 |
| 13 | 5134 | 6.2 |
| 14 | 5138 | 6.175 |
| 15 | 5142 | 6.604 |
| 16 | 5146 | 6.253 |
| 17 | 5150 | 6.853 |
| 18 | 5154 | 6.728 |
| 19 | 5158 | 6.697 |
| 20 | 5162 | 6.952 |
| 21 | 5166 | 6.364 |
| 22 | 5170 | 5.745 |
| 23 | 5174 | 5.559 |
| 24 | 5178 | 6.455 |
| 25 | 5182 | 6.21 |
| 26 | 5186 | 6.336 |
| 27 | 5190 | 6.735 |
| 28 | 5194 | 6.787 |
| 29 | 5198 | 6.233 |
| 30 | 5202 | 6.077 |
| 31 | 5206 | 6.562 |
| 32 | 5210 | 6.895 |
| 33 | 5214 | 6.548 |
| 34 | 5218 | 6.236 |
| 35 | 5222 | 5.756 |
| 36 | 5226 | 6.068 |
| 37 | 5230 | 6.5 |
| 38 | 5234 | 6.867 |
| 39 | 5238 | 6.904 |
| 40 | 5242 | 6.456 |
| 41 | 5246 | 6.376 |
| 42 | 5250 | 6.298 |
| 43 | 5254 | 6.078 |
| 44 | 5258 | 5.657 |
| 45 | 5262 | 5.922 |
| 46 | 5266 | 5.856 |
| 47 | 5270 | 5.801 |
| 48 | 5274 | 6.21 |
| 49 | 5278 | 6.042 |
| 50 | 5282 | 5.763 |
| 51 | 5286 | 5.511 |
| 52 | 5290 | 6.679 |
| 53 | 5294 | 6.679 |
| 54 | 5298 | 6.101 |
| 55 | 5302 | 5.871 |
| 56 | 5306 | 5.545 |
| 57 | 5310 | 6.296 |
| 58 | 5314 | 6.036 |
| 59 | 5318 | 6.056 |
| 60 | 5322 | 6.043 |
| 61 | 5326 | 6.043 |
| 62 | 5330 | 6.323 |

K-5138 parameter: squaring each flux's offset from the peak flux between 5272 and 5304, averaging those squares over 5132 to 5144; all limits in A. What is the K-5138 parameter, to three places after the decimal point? 0.163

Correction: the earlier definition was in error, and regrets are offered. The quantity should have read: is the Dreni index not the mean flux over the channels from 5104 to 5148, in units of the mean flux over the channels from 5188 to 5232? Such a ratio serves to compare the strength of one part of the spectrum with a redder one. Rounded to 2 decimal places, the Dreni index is 0.97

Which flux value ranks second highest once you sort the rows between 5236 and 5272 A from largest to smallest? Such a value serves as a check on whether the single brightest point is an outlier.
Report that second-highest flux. 6.456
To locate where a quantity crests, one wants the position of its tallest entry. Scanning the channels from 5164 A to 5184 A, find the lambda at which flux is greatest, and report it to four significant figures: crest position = 5178 A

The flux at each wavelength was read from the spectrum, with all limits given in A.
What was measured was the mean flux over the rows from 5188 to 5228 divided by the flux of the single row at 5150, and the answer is 0.93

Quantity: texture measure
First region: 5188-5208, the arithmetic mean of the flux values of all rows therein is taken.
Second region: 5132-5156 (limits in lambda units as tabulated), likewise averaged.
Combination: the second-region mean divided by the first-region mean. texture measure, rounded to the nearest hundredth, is 1.00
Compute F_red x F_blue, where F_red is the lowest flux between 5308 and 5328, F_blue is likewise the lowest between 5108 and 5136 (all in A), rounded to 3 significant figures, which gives 36.2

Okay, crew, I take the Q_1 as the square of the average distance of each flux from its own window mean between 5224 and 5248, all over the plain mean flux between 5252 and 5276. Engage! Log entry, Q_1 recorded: 0.0096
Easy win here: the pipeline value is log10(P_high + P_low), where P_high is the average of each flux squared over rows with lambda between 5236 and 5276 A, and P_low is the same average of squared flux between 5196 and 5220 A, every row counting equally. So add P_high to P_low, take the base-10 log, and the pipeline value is 1.90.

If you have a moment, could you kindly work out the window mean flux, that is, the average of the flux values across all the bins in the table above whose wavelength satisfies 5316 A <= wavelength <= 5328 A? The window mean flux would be 6.0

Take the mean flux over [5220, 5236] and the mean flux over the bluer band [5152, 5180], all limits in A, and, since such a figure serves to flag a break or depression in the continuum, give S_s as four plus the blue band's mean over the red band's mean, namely 5.01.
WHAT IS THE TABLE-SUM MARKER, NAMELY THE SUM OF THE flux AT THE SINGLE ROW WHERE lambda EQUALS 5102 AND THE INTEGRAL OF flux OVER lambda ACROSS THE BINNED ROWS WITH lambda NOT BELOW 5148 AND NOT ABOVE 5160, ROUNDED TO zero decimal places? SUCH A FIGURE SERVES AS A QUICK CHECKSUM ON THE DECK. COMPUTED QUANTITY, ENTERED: 87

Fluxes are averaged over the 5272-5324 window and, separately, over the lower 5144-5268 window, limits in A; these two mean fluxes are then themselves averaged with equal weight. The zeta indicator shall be 6.21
